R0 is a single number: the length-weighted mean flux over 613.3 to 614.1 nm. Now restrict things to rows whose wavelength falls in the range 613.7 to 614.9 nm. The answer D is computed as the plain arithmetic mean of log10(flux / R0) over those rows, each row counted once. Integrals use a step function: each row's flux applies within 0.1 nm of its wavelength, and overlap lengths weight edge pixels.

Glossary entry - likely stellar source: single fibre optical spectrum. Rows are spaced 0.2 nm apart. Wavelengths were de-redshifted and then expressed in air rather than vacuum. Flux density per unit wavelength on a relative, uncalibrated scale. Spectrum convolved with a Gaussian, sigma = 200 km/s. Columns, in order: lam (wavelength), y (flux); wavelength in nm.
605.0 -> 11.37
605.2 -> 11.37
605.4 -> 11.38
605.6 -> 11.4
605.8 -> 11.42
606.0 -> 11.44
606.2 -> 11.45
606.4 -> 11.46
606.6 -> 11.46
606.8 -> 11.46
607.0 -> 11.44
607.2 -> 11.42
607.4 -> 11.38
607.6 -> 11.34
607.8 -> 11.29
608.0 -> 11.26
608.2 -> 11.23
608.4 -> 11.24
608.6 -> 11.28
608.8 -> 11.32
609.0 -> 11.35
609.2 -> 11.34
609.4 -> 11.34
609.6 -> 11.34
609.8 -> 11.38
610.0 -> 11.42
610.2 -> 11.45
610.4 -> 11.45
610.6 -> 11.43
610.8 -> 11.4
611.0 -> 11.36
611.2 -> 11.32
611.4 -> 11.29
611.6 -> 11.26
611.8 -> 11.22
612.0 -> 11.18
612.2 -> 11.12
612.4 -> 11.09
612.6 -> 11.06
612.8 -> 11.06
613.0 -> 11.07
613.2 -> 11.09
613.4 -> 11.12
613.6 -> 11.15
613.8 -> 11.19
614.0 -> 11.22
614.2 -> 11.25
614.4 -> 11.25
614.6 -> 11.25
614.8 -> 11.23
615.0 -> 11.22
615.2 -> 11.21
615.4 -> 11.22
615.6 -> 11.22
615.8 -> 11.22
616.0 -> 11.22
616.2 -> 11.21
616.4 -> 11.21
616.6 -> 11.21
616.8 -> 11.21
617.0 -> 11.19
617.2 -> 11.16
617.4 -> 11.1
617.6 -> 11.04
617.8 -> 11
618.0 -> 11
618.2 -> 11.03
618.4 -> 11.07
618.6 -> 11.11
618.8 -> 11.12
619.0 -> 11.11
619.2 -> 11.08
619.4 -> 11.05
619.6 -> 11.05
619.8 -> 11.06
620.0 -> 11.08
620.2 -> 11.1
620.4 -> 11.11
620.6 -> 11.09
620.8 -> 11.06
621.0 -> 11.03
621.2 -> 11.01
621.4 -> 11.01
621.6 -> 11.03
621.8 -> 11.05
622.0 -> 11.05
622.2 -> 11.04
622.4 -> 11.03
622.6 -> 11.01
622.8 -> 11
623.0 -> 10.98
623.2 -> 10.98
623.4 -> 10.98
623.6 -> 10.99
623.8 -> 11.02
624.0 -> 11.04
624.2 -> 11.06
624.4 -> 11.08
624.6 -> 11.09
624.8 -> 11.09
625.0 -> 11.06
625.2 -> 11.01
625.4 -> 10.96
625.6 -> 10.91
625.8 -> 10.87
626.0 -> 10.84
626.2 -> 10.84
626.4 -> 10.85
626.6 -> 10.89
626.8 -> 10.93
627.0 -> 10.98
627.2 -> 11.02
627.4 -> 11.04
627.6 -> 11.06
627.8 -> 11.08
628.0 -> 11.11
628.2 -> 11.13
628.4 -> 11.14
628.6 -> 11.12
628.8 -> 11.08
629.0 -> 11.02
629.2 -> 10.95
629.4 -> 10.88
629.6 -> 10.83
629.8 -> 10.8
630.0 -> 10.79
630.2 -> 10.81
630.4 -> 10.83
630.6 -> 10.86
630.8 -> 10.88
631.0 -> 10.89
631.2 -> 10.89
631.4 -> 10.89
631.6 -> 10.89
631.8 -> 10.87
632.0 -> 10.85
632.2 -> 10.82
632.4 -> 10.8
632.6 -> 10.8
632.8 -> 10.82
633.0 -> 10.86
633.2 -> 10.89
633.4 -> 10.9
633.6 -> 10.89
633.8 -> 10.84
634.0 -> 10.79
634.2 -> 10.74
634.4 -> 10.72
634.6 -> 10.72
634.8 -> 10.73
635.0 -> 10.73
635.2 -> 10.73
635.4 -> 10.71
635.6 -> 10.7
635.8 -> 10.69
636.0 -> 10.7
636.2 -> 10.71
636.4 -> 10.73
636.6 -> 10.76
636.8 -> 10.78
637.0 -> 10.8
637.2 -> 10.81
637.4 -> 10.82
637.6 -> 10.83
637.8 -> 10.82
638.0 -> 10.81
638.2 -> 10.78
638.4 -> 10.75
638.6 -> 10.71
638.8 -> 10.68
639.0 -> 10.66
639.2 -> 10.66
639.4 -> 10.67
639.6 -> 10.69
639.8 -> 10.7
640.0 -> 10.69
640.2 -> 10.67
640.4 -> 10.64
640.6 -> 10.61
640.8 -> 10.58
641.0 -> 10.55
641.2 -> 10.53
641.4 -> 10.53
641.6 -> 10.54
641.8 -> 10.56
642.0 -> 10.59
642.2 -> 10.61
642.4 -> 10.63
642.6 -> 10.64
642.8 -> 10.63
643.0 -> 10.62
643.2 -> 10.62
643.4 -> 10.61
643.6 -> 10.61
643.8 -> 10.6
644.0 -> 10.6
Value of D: 0.002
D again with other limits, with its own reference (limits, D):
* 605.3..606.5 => 0.010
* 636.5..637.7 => -0.015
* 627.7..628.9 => -0.002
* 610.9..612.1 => 0.004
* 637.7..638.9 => -0.016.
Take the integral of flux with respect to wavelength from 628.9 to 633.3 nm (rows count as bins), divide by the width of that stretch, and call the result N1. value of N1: 10.86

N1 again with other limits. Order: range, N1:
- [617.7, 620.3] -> 11.07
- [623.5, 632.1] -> 10.96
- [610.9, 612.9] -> 11.20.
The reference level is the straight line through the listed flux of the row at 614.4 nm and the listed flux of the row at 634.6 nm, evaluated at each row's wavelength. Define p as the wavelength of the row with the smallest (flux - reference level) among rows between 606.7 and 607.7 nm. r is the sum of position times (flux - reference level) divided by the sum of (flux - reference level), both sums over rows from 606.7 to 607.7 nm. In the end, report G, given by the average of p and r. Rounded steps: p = 607.6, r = 607.52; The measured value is 607.56 nm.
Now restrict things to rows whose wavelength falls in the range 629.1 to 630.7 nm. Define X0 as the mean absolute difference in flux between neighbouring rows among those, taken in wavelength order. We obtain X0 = 0.033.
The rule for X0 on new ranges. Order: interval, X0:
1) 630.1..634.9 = 0.020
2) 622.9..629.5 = 0.029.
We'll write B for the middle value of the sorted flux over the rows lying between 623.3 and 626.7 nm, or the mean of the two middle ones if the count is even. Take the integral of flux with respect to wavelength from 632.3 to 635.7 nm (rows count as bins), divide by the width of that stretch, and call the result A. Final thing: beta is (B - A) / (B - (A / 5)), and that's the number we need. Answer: 0.02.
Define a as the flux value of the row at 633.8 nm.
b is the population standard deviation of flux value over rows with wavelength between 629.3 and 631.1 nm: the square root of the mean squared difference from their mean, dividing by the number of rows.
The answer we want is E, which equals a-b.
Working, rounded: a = 10.84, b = 0.035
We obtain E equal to 10.8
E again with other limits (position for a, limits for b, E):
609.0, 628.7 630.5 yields 11.3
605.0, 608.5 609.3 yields 11.3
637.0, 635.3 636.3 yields 10.8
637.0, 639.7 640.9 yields 10.8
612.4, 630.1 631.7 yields 11.1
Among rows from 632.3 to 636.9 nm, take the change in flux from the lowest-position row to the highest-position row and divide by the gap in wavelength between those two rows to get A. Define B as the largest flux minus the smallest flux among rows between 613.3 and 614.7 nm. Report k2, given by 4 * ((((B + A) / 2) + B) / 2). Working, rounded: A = -0.005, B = 0.130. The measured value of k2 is 0.39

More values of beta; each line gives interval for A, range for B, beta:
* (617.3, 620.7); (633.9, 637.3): -0.04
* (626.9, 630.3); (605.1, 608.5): 0.04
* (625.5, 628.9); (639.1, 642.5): -0.05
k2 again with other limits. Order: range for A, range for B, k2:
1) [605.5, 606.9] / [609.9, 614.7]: 1.22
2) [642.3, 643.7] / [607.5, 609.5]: 0.34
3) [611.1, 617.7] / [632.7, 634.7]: 0.50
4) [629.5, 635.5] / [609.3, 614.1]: 1.15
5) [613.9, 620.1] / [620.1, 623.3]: 0.37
